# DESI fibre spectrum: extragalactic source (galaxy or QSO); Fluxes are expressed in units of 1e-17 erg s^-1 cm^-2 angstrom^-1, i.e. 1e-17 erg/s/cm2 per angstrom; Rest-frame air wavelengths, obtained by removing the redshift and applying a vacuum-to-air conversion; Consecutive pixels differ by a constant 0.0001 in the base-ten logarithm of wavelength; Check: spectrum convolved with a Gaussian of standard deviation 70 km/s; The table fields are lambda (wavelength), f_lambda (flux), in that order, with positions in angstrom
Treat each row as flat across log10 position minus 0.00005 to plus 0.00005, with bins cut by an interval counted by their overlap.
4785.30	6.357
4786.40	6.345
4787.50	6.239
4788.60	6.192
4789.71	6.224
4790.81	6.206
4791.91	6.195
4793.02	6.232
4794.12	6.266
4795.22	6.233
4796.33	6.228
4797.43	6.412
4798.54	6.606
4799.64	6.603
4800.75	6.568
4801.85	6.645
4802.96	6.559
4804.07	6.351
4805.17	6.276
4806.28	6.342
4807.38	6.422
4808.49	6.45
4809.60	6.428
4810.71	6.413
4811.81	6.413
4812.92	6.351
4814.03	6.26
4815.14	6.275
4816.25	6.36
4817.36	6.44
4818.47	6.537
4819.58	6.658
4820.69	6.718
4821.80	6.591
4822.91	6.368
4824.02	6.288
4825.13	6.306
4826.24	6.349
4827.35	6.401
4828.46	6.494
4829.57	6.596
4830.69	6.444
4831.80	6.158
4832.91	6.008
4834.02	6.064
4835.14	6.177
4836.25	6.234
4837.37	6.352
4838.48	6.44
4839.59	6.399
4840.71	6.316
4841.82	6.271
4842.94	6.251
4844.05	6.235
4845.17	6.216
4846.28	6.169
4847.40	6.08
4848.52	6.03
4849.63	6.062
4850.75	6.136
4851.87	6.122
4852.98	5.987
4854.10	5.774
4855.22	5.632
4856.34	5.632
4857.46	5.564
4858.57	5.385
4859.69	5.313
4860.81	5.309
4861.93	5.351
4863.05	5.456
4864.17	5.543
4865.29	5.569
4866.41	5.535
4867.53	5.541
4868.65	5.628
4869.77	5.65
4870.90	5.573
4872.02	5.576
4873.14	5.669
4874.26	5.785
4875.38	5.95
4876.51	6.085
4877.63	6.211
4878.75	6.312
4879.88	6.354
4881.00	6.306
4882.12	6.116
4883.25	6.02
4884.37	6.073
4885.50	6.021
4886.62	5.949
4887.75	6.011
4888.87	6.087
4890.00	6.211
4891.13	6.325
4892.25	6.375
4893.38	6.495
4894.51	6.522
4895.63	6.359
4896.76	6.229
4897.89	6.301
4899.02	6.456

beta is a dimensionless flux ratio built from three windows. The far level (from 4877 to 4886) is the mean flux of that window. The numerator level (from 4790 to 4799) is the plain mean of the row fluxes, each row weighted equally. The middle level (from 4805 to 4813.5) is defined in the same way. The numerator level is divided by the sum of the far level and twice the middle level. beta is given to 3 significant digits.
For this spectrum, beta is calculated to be 0.332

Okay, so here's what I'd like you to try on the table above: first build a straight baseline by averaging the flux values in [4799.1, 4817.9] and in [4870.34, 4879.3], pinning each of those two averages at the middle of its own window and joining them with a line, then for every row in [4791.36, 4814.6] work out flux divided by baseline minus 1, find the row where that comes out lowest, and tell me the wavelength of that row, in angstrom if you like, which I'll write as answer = 4791.91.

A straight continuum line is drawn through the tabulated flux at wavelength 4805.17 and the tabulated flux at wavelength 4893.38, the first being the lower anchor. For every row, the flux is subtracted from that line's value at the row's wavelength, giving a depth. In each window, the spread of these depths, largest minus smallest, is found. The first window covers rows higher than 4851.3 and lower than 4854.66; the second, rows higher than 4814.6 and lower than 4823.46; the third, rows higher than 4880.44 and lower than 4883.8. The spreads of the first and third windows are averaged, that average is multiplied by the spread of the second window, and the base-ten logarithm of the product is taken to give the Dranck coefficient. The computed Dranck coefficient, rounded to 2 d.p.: -0.86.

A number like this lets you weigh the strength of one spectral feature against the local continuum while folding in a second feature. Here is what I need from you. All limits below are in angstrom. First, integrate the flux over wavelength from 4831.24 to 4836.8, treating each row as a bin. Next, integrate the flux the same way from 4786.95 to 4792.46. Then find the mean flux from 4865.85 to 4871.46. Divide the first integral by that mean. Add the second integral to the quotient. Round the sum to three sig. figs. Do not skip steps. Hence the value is 40.4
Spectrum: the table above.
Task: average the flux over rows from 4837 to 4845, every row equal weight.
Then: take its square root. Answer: 2.51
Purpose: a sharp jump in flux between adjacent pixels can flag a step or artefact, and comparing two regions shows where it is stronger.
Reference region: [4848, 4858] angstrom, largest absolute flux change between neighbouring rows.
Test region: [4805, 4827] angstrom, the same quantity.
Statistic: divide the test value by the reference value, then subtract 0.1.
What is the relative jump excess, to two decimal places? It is 0.95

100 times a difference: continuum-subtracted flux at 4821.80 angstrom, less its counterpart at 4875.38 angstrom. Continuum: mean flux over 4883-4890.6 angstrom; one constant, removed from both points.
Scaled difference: 64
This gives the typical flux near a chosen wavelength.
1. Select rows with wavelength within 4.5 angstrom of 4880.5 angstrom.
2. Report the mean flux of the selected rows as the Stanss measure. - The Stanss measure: 6.18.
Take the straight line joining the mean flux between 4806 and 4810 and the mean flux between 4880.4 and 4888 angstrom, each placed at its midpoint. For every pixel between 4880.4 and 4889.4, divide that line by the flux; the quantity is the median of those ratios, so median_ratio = 1.00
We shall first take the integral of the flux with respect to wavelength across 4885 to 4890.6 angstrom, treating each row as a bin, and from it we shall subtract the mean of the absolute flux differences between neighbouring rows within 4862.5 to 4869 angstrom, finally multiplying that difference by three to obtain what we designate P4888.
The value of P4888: 102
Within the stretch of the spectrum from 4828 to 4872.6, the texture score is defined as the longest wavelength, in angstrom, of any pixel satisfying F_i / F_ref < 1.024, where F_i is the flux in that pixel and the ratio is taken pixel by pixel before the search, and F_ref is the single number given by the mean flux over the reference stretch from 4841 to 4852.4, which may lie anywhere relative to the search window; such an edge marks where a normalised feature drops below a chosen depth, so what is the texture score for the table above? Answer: 4872.02 angstrom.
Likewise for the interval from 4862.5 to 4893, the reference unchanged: 4890.00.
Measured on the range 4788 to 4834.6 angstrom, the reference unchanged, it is 4834.02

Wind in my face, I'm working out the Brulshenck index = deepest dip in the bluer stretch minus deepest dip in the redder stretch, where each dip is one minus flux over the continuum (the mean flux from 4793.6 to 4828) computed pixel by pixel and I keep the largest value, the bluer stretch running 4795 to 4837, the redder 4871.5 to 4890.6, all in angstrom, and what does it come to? -0.067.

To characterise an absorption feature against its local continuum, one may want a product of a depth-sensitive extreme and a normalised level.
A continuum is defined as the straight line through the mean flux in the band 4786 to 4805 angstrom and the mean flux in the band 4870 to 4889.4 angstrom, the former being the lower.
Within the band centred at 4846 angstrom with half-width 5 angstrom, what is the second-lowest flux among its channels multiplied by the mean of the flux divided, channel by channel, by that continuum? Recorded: 6.1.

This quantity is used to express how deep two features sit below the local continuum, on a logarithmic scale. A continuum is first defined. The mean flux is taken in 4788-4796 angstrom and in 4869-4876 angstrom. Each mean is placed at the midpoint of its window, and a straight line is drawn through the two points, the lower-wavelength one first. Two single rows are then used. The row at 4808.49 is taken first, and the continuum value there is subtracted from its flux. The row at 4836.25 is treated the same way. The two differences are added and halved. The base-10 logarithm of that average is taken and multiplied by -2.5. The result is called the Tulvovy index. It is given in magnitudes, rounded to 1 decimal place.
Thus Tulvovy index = 1.2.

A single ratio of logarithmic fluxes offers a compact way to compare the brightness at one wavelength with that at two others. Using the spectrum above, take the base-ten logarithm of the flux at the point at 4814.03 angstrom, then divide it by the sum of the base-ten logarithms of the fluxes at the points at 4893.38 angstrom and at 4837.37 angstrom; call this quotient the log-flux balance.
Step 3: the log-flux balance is 0.493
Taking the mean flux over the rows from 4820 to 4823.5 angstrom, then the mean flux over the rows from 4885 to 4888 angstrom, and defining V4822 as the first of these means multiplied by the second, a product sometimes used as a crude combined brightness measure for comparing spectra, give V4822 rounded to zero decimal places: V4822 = 39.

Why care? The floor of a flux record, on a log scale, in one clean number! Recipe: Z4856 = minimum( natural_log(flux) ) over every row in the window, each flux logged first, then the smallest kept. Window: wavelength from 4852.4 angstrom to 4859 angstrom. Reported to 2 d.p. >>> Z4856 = 1.68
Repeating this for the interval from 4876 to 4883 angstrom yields 1.81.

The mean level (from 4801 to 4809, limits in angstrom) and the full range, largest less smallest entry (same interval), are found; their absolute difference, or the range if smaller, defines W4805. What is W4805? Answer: 0.37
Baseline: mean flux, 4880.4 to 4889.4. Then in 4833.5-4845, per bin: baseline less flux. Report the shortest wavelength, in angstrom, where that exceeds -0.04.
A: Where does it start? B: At 4834.02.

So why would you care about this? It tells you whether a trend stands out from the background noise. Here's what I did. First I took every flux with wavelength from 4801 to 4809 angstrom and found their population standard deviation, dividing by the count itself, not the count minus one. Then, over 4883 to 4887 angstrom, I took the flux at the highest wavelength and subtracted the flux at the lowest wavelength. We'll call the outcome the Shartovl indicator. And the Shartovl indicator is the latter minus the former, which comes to -0.19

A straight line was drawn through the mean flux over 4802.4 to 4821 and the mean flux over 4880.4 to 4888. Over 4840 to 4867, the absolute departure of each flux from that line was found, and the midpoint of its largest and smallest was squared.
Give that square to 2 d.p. 0.20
